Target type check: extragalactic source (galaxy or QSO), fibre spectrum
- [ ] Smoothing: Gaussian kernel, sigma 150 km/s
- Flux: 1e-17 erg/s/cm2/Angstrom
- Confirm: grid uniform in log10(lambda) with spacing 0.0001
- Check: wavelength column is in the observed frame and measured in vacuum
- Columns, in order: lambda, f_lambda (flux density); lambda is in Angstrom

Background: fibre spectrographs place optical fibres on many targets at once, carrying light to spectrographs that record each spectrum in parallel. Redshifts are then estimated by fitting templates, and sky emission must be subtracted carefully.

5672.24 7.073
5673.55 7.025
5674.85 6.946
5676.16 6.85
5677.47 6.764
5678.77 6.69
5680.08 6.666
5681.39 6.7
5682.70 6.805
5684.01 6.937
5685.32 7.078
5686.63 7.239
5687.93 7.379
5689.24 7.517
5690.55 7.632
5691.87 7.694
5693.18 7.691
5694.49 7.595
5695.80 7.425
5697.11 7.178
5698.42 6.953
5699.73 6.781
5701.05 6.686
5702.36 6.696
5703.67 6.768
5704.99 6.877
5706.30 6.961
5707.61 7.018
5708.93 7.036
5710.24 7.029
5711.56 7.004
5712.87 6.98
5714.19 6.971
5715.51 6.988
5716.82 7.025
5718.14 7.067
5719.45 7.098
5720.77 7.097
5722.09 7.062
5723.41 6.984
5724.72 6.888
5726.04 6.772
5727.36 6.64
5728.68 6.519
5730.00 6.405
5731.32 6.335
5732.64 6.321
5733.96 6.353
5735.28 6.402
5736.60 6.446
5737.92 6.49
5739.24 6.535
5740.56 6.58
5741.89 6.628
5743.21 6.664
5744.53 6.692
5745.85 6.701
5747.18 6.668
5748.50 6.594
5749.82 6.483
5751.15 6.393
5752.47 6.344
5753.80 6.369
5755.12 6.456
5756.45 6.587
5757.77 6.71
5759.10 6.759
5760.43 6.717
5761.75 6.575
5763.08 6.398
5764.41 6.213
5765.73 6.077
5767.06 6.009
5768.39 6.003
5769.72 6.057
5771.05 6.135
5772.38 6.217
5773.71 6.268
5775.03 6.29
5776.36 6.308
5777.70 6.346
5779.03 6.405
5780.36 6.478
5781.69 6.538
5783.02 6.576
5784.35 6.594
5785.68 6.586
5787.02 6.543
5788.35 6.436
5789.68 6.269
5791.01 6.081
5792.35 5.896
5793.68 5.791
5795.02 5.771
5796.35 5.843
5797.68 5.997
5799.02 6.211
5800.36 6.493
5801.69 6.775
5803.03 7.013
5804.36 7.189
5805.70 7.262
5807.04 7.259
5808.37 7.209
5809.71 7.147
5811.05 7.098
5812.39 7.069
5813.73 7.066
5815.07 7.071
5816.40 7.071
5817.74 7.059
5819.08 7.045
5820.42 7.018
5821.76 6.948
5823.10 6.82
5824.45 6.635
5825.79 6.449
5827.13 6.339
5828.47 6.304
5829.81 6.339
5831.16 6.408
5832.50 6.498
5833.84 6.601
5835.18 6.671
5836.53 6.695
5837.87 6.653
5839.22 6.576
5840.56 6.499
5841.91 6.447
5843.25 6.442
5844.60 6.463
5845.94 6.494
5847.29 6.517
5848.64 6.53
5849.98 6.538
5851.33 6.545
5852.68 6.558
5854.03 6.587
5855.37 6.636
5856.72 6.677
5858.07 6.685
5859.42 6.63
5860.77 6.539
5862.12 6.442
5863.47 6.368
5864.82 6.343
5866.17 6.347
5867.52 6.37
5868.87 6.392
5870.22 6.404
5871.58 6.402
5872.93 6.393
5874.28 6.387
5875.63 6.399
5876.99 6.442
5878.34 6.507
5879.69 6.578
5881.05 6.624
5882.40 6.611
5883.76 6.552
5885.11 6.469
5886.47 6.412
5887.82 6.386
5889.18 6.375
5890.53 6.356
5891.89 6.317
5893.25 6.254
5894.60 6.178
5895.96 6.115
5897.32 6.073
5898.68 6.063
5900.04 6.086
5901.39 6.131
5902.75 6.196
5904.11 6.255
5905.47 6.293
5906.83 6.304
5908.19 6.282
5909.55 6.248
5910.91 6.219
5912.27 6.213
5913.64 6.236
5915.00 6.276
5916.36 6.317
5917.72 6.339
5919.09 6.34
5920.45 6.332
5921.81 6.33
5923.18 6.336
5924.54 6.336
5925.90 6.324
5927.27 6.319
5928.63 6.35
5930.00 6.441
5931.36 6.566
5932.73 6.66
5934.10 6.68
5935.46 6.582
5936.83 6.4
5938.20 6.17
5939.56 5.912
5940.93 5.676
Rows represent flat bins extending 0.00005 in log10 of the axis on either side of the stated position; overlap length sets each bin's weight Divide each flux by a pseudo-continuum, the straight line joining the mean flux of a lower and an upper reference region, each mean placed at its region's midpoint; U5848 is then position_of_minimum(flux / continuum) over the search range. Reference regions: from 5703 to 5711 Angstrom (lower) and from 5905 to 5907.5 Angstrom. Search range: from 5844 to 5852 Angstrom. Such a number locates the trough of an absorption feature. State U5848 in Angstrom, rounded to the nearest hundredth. 5844.60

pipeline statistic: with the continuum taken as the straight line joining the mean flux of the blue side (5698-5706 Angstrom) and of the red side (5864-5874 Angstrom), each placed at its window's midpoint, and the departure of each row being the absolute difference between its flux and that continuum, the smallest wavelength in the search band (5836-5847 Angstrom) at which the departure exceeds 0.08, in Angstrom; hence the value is 5836.53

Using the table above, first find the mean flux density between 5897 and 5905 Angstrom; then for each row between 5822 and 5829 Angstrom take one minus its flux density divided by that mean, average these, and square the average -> 0.004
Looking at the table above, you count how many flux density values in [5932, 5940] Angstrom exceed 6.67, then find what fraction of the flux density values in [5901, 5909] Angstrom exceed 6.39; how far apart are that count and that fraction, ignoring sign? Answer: 1.00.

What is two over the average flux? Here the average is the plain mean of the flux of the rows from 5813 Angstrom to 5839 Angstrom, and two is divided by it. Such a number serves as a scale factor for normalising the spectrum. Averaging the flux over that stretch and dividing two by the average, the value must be 0.298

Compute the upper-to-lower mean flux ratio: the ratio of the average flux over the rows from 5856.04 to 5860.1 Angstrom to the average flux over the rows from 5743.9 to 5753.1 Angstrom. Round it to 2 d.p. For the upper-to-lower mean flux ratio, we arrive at 1.02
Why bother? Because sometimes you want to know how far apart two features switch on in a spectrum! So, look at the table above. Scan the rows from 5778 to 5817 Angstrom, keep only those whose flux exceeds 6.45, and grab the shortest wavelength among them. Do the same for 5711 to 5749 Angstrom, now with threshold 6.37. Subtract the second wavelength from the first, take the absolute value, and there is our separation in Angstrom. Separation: 68.8 Angstrom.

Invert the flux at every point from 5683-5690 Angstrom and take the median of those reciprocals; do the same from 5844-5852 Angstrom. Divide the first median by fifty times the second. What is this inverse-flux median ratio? 0.0180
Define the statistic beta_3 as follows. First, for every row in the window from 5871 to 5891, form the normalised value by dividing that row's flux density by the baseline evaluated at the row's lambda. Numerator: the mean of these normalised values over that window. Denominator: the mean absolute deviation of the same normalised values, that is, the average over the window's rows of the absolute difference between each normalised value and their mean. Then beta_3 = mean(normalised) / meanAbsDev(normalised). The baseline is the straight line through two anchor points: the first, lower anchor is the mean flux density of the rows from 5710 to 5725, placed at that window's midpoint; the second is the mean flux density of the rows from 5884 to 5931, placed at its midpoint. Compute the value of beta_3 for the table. 81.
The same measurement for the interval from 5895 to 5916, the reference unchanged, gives 69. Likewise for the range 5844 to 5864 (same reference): 88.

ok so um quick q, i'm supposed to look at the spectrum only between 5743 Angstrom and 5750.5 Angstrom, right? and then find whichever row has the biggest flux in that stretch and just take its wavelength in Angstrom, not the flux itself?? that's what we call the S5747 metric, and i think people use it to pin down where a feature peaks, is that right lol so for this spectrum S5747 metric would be 5745.85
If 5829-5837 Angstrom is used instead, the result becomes 5836.53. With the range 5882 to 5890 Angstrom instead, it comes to 5882.40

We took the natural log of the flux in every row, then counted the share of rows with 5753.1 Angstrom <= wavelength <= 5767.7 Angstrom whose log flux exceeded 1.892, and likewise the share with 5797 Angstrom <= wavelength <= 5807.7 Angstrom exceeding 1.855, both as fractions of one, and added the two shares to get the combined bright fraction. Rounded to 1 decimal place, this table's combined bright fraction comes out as 1.0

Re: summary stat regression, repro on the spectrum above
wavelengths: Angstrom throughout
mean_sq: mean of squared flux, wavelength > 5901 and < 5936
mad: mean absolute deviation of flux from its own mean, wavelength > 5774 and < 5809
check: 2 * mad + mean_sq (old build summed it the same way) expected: 40.9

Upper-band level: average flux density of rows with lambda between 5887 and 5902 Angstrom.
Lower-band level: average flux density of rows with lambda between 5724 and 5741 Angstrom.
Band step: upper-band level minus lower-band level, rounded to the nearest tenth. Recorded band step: -0.3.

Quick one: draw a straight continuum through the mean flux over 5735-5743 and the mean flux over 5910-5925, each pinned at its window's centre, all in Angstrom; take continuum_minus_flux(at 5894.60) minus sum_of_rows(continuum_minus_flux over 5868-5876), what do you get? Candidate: 0.4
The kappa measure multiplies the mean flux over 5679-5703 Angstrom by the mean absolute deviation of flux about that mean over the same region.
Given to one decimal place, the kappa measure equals 2.4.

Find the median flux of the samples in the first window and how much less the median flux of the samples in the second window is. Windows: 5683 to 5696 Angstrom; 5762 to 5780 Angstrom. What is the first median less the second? 1.3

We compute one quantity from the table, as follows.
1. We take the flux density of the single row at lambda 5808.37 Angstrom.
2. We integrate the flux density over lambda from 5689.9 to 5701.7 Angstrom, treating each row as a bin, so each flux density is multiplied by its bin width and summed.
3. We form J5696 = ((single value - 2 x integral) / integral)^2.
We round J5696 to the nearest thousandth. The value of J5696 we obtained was 3.672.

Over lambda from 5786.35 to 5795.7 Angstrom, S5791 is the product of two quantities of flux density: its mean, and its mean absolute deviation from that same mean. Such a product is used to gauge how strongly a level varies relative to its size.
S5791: 1.6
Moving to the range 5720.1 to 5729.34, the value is 1.2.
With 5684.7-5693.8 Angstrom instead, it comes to 1.5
